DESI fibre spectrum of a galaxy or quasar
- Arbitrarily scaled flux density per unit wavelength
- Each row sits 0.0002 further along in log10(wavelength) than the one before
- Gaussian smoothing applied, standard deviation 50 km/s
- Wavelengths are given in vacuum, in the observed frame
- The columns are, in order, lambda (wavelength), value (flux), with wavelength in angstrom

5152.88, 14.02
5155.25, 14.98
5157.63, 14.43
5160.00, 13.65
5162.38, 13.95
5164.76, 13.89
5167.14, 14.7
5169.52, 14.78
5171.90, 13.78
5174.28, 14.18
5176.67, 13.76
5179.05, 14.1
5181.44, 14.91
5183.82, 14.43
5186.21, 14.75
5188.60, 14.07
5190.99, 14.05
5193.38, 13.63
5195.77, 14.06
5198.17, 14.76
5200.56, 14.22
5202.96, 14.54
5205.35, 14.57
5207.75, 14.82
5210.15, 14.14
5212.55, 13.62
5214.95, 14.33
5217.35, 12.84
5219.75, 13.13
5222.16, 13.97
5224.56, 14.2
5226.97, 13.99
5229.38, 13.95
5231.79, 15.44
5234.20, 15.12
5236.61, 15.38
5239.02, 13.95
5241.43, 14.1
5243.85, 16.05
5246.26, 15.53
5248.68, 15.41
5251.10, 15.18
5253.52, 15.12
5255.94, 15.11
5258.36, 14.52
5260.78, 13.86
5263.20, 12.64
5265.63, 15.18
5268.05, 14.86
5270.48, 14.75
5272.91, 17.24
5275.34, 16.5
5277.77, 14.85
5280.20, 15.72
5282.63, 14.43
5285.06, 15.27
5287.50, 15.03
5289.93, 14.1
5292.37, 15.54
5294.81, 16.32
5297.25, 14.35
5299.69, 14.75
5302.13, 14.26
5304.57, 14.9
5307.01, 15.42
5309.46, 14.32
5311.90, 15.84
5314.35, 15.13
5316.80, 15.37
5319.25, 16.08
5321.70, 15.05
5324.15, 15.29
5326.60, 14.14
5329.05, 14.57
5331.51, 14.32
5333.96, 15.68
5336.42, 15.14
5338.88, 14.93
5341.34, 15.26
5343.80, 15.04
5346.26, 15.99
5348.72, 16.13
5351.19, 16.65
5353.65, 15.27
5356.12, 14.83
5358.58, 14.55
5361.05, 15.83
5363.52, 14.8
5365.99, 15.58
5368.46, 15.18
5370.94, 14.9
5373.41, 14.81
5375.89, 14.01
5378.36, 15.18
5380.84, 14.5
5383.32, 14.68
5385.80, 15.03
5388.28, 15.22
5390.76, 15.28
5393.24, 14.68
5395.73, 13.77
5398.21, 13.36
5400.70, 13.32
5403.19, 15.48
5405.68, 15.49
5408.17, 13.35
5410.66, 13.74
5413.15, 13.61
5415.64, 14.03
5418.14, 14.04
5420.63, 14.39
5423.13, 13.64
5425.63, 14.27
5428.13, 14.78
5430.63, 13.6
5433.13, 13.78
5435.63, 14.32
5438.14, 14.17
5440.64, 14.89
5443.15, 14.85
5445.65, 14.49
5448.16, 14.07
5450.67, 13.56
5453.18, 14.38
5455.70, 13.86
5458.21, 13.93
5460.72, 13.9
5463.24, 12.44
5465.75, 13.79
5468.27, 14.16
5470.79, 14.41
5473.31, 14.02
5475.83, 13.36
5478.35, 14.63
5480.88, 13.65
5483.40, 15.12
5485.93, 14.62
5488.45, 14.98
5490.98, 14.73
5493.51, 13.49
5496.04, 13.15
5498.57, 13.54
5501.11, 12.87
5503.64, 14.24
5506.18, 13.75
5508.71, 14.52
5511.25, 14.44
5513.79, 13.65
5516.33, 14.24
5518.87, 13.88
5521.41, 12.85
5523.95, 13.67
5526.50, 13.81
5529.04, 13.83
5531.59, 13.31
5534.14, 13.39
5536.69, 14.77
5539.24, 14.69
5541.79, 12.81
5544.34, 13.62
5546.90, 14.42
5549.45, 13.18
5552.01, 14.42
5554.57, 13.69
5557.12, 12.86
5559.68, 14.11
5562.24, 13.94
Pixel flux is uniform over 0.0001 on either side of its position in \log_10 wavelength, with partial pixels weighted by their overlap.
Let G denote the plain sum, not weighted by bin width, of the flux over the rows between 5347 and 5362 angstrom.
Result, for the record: 93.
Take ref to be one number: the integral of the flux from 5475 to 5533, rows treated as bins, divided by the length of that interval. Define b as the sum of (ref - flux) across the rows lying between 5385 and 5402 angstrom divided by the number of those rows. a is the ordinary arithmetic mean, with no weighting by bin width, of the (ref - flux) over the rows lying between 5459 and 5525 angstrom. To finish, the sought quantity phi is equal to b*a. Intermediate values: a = 0.0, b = -0.5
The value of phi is 0.00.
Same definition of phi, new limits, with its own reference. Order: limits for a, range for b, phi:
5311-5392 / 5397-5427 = 0.16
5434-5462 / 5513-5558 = -0.06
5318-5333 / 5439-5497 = 0.17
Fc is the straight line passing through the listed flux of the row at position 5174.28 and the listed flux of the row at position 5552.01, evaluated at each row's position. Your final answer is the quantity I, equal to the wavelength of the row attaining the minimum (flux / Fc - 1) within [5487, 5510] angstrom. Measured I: 5501.11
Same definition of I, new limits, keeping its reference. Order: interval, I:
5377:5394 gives 5380.84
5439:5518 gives 5463.24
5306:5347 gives 5326.60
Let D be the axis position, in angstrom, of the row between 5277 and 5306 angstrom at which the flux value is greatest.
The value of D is 5294.81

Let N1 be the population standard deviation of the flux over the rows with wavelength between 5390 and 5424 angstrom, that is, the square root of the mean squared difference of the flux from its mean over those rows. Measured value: 0.76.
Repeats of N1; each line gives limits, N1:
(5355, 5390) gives 0.44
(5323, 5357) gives 0.67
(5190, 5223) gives 0.56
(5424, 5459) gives 0.42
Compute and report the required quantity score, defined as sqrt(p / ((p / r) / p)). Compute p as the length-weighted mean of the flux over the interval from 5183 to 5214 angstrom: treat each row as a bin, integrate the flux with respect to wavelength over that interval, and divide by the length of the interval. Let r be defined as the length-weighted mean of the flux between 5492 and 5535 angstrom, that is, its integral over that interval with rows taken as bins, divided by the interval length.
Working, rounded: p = 14.3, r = 13.7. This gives 14.0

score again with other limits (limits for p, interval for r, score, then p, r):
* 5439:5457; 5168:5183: 14.3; 14.3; 14.3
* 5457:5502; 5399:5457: 14.1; 13.9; 14.2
